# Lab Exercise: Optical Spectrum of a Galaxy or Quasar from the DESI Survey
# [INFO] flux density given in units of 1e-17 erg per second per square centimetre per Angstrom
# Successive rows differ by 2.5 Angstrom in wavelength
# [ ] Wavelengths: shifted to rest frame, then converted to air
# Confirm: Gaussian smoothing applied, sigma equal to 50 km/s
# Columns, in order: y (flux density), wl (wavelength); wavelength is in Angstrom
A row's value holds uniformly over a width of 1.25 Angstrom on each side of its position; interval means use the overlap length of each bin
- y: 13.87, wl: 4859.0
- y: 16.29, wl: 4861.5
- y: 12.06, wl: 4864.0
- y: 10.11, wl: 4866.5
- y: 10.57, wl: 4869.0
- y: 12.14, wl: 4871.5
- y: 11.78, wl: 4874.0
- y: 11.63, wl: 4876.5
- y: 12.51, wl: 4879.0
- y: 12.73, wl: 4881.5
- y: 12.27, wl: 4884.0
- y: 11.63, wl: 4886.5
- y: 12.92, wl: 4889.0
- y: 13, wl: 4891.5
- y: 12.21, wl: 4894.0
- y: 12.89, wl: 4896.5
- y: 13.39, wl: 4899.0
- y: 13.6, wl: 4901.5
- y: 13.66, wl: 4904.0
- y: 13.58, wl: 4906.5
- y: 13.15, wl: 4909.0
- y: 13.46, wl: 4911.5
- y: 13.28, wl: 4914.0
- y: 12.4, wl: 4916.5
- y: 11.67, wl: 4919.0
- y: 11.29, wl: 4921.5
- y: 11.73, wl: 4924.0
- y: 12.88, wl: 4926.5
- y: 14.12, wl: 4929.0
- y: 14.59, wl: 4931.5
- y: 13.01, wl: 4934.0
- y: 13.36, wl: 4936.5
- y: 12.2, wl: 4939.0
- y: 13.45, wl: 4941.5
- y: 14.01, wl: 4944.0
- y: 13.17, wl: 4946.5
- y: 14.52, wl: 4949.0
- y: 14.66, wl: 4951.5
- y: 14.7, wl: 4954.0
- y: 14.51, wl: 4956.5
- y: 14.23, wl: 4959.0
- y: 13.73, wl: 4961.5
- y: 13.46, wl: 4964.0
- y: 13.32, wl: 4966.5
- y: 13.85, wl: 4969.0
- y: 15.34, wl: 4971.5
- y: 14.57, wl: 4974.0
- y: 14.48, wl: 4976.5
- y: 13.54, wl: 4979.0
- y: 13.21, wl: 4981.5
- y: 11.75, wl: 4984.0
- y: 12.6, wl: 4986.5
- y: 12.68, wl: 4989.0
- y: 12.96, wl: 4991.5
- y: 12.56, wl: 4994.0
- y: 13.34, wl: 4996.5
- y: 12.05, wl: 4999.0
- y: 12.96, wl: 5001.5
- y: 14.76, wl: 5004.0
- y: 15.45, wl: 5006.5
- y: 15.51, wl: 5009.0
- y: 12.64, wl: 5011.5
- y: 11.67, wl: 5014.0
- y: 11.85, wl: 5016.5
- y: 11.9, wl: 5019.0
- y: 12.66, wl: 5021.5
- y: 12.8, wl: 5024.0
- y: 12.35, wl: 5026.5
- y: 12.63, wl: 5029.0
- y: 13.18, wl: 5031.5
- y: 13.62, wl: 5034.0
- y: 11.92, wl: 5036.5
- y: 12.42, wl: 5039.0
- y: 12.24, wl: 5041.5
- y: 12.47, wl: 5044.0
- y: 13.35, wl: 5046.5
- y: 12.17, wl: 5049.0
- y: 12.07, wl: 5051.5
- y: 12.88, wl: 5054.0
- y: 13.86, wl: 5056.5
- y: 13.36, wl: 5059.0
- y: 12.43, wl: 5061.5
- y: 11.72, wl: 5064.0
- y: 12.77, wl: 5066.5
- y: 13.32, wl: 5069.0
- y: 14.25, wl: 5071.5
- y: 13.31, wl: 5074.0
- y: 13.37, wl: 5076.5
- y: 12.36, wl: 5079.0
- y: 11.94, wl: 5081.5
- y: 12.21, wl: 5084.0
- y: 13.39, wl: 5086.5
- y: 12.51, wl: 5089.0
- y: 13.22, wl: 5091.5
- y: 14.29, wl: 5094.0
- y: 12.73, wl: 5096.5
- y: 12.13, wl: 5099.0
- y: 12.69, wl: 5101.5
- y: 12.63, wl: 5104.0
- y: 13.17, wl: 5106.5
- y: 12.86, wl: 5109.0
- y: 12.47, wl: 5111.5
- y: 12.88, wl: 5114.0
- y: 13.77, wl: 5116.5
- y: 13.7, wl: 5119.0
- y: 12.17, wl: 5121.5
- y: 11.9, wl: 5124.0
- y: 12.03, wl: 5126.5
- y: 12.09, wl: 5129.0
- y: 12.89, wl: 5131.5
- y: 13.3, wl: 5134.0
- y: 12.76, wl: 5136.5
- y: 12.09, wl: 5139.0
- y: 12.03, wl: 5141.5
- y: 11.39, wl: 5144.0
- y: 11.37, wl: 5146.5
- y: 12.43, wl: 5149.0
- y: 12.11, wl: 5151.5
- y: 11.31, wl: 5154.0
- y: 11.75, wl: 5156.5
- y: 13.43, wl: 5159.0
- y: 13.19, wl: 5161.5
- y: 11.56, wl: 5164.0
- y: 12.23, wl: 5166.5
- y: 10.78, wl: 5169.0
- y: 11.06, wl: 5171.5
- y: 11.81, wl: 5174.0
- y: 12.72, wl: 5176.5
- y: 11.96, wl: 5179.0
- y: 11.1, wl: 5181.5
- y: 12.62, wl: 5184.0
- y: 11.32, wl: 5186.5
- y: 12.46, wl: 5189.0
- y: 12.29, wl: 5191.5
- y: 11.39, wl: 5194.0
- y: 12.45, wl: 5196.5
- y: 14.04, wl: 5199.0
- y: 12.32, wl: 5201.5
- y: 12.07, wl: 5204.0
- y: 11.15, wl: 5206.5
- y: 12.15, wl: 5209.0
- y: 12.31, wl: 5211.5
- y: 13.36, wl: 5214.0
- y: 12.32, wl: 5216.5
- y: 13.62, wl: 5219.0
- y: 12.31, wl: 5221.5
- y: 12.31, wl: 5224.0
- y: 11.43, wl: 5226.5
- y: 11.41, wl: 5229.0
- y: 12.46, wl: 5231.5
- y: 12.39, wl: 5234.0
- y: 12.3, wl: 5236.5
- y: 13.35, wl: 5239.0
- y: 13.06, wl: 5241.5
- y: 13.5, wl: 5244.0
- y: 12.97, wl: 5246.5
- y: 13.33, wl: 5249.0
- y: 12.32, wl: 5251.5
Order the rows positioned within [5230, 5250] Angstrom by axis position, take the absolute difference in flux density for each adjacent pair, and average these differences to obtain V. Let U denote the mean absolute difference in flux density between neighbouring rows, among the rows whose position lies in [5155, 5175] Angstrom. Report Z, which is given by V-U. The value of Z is -0.6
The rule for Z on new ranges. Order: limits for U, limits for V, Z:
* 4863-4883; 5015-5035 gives -0.4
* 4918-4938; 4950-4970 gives -0.5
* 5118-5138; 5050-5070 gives 0.3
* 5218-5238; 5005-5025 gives 0.2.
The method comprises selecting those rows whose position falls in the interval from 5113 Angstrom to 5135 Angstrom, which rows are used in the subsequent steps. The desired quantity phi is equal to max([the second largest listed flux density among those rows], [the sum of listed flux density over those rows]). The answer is 115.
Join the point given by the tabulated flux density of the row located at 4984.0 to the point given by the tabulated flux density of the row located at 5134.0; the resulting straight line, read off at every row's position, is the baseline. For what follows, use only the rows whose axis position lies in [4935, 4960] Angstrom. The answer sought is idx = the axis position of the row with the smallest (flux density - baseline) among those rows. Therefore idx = 4939.0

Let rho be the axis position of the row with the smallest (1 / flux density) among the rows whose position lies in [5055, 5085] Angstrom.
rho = 5071.5 Angstrom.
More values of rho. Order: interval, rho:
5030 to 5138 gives 5094.0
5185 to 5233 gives 5199.0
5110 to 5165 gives 5116.5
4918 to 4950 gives 4931.5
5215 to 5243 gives 5219.0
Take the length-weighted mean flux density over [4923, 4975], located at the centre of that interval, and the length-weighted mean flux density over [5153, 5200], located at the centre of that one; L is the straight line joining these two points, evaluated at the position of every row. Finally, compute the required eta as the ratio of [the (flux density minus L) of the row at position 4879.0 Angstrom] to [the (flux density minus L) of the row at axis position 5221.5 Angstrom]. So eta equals -3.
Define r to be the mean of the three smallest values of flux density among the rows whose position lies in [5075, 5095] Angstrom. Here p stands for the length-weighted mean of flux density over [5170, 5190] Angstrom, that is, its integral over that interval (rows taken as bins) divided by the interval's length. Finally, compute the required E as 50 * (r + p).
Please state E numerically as 1202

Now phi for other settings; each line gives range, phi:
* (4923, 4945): 119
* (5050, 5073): 117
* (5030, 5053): 113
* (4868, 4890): 108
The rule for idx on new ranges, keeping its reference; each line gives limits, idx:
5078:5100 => 5081.5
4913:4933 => 4921.5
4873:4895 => 4886.5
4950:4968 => 4966.5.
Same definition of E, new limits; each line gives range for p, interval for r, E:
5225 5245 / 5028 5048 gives 1233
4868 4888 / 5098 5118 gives 1217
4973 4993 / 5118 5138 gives 1260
